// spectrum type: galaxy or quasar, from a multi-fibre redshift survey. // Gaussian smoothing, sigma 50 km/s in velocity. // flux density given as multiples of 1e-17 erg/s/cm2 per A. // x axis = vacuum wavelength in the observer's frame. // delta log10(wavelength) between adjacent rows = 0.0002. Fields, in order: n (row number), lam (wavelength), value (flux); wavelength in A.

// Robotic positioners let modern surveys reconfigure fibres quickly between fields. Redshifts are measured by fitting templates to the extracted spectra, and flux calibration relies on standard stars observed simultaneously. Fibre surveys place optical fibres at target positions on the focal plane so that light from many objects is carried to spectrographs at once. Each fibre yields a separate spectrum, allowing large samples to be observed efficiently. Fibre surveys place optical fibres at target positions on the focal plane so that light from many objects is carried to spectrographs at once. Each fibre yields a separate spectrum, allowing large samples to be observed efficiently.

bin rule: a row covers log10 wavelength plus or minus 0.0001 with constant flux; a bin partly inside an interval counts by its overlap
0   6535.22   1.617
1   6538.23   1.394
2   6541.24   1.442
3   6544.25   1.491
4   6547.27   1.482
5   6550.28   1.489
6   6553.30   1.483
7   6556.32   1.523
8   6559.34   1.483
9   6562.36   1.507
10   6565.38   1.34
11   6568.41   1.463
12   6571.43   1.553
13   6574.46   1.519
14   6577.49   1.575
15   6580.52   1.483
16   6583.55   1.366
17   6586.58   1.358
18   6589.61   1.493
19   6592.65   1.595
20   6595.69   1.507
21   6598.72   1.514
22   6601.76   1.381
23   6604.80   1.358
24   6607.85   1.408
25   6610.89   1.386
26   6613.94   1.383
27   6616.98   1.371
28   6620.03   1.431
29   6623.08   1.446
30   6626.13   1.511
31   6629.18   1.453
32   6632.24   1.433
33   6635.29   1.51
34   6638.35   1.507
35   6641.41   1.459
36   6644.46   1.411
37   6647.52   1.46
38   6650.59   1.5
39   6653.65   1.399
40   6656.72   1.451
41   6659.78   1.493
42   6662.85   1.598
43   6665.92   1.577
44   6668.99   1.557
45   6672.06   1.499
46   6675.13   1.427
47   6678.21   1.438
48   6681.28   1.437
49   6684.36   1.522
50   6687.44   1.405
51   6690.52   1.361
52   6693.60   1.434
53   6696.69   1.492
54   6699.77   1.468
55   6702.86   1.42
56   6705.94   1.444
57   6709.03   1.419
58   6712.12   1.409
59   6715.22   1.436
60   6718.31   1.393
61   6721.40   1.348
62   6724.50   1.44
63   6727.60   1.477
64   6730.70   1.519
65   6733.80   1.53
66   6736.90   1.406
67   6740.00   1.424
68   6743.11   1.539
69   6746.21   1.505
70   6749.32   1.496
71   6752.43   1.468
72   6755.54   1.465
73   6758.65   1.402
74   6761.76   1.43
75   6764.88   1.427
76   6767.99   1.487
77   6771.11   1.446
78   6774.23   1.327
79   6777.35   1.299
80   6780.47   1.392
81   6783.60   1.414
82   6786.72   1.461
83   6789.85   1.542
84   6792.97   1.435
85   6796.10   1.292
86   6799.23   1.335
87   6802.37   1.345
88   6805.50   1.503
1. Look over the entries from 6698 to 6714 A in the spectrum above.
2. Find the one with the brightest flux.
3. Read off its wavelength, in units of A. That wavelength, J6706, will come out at 6699.77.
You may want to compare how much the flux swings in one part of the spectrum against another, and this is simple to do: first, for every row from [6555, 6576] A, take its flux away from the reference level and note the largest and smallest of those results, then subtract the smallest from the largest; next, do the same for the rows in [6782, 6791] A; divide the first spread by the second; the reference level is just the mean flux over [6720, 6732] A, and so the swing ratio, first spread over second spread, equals 1.7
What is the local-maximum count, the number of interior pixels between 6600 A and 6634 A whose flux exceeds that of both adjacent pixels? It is 2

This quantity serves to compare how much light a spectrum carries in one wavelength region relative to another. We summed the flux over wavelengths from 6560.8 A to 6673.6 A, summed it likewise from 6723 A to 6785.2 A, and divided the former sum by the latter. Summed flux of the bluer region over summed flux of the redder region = 1.9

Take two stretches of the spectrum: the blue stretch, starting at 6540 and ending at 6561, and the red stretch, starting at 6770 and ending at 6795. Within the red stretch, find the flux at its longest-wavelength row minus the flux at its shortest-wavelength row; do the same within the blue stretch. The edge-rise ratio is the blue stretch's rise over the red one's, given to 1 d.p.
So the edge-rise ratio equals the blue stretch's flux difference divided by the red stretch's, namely -3.7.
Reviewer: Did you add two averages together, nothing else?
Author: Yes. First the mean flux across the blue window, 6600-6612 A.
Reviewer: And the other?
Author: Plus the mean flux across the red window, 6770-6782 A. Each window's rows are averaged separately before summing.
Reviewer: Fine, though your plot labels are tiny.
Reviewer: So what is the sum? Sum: 2.75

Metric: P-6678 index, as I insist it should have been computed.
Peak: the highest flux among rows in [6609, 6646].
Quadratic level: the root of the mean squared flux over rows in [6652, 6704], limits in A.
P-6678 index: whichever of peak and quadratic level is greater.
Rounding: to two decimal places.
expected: 1.51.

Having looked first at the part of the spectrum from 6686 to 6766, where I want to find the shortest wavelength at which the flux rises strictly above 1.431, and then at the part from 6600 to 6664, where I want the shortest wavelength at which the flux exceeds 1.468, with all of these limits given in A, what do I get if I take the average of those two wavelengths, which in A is 6659.9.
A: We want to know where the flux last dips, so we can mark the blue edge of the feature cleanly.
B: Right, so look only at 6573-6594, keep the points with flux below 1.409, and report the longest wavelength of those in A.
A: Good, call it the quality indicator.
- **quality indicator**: 6586.58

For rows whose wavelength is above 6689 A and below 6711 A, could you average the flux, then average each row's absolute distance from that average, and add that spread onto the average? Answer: 1.46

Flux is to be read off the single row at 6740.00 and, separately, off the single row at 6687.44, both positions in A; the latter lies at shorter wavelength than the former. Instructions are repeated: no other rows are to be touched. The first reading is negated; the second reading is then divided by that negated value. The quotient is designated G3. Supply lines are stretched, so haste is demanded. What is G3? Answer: -0.99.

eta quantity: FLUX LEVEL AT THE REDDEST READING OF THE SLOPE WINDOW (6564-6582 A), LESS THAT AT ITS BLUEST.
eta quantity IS 0.14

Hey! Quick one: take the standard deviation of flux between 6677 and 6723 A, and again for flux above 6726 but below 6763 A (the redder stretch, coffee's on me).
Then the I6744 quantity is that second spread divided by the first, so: 1.06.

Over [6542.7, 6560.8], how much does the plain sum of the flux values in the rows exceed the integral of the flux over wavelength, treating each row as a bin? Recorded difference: -18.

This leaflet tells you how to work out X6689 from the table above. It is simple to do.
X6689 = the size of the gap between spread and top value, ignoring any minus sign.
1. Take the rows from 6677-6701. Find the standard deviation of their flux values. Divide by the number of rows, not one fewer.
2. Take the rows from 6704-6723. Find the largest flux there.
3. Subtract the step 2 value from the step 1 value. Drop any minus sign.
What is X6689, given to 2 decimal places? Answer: 1.40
